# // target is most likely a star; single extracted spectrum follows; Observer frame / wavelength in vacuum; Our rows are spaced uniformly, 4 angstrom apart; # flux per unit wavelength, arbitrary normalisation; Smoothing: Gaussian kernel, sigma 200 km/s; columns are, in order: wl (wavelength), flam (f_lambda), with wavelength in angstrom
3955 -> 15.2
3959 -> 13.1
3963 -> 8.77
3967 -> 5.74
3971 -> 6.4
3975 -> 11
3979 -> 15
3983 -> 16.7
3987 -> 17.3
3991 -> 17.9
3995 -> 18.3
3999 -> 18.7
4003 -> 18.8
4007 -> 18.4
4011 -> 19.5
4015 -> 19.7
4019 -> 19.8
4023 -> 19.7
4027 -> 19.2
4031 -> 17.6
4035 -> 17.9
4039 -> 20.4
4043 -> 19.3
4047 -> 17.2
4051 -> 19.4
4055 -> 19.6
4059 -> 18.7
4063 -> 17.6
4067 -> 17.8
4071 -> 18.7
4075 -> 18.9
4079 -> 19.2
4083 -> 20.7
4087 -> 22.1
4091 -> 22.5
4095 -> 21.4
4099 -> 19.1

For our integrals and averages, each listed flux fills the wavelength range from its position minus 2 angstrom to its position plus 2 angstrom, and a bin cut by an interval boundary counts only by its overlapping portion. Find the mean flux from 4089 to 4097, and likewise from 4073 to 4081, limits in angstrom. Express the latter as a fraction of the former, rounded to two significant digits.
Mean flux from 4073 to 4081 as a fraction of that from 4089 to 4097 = 0.87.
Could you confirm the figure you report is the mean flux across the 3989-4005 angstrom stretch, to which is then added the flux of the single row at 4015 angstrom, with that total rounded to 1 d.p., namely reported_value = 38.1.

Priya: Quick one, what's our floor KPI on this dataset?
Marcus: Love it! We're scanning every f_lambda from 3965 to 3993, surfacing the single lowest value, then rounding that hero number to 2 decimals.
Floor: 5.74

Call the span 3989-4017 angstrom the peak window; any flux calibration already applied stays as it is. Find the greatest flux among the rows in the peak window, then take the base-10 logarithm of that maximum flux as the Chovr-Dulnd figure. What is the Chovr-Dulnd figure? 1.29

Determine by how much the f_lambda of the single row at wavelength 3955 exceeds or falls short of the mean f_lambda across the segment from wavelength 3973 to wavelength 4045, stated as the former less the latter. -2.9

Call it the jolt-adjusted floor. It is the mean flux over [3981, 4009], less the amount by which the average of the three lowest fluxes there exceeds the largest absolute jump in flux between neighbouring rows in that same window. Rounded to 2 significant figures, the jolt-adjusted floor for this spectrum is 1.3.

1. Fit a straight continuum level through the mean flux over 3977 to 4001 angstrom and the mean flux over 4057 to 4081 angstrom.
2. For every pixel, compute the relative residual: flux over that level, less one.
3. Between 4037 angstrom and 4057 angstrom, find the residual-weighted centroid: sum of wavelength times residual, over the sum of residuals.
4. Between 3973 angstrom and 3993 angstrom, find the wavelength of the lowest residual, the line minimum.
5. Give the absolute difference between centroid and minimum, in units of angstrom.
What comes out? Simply 70.3 angstrom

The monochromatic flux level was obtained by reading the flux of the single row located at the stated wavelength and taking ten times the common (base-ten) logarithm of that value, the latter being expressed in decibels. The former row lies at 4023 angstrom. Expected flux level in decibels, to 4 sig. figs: 12.94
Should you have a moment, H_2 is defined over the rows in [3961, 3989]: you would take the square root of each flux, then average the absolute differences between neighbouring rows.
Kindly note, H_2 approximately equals 0.388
